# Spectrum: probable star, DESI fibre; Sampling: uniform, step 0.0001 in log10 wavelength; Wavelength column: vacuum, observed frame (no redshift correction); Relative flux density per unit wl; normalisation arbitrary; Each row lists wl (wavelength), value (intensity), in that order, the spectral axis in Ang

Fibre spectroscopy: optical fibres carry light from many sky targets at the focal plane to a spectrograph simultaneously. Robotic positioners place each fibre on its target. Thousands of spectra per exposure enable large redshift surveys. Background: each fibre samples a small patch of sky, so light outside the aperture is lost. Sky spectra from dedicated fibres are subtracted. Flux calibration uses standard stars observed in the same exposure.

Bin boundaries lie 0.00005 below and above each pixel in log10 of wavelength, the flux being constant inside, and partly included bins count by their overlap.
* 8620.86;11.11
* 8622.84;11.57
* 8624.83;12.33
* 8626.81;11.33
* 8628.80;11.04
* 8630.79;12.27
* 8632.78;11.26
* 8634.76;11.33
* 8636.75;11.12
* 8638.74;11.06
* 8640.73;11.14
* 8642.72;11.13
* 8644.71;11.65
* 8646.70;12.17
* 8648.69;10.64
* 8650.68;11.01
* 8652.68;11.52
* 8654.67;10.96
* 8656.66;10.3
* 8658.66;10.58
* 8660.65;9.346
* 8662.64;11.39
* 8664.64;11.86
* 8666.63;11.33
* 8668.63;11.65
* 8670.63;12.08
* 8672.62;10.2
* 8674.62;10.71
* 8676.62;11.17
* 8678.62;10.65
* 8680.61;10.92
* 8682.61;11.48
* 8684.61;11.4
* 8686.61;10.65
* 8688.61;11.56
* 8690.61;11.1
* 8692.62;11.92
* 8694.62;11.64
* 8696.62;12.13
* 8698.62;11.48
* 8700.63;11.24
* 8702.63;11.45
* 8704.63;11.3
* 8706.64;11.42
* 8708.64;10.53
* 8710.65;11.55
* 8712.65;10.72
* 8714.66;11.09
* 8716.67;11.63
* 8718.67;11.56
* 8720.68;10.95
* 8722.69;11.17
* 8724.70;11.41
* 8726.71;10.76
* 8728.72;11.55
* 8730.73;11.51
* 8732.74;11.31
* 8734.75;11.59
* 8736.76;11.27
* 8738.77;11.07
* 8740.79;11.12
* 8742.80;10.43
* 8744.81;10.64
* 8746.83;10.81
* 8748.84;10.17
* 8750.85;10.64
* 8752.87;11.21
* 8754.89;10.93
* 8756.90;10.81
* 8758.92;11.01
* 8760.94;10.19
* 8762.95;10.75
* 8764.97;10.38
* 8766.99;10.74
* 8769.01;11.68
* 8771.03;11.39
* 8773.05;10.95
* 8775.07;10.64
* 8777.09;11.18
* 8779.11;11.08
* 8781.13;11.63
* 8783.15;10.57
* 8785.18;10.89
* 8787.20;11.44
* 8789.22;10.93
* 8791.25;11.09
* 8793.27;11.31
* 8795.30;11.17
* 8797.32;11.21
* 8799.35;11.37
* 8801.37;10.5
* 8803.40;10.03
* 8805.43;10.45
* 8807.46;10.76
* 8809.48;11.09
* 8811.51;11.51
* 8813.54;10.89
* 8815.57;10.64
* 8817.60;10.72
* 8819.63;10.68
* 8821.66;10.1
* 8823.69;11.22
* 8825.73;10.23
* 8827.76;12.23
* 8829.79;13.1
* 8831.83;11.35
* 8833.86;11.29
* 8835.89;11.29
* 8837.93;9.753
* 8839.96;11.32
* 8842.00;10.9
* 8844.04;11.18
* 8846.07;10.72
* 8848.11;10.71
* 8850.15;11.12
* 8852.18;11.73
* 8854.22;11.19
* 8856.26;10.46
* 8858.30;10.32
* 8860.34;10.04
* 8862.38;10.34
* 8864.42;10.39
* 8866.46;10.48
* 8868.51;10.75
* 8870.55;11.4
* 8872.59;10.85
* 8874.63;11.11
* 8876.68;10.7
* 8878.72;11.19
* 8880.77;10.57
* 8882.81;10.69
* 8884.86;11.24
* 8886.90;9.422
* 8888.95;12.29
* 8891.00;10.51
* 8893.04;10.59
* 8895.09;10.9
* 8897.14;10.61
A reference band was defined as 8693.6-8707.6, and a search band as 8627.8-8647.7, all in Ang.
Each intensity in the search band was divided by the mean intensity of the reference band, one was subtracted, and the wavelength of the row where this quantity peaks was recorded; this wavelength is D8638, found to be 8630.79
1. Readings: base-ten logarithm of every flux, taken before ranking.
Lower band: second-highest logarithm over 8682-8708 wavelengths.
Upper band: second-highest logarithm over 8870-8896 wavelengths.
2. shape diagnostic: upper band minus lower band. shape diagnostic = -0.0194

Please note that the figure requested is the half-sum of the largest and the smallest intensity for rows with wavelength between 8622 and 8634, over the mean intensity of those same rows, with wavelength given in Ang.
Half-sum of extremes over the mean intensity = 1.00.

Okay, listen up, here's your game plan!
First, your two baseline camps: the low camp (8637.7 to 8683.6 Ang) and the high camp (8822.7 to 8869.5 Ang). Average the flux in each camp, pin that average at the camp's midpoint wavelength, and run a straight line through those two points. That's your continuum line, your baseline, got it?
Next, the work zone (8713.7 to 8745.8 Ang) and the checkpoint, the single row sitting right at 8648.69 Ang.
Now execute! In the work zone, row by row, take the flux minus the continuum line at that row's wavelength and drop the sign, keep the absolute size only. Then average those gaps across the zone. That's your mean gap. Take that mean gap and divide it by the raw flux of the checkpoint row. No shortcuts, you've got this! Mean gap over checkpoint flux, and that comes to 0.0304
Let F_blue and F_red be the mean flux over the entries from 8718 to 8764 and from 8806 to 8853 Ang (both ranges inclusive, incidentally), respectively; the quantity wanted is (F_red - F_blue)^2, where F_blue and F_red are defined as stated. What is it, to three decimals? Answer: 0.005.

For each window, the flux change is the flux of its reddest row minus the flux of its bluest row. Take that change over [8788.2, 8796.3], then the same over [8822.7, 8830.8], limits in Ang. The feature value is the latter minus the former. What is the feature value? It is 1.6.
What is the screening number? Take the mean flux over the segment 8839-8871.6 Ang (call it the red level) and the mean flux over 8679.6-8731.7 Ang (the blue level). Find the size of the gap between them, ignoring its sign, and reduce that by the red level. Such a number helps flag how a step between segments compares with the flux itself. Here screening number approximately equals -10.3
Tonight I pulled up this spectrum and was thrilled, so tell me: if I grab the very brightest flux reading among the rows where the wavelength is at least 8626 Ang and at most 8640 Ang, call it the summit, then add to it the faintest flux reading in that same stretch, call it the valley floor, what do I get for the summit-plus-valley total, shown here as 23.3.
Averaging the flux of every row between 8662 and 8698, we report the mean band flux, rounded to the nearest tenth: 11.3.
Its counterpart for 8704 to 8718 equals 11.2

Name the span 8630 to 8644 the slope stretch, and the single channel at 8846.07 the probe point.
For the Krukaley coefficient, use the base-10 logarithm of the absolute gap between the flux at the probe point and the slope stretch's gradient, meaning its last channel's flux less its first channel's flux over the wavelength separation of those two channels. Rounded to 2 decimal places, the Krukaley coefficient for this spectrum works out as 1.03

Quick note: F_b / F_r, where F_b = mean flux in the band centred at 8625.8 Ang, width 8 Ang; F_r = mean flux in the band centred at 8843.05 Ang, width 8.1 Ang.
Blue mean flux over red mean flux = 1.05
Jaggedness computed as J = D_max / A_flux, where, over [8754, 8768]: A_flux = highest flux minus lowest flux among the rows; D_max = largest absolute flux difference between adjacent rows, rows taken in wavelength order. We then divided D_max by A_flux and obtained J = 1.00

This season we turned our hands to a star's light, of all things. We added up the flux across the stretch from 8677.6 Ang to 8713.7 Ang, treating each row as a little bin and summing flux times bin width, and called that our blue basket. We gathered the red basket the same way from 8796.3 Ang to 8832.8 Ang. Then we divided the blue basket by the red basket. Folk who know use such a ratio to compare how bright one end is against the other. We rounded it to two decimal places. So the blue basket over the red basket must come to 1.01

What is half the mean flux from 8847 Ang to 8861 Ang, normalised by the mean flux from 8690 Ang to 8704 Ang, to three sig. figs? 0.467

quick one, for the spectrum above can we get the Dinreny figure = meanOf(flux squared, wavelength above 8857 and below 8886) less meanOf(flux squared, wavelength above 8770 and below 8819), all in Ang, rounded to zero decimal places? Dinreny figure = -6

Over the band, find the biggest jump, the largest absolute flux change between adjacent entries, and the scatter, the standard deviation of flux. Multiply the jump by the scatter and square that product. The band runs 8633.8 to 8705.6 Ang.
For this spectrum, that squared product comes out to 1.4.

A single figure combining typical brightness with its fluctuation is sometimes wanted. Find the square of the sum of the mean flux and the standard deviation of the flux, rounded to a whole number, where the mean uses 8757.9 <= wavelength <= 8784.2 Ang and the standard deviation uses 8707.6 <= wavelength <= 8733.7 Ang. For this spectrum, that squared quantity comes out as 128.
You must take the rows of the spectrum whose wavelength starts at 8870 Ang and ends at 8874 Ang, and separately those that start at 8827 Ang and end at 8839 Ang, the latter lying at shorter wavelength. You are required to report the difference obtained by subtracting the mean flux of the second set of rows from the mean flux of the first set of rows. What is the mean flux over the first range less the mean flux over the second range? -0.38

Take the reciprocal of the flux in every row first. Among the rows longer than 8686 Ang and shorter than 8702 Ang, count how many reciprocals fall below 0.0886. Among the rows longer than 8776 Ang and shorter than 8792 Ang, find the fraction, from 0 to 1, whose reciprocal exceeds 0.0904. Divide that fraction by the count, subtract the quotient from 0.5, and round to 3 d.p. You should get 0.425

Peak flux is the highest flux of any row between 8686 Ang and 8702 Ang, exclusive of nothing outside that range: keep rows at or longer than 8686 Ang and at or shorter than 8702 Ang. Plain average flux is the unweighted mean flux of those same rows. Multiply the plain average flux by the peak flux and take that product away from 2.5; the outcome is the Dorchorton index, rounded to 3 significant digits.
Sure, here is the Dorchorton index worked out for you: -137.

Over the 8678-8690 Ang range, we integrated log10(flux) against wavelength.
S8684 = 13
